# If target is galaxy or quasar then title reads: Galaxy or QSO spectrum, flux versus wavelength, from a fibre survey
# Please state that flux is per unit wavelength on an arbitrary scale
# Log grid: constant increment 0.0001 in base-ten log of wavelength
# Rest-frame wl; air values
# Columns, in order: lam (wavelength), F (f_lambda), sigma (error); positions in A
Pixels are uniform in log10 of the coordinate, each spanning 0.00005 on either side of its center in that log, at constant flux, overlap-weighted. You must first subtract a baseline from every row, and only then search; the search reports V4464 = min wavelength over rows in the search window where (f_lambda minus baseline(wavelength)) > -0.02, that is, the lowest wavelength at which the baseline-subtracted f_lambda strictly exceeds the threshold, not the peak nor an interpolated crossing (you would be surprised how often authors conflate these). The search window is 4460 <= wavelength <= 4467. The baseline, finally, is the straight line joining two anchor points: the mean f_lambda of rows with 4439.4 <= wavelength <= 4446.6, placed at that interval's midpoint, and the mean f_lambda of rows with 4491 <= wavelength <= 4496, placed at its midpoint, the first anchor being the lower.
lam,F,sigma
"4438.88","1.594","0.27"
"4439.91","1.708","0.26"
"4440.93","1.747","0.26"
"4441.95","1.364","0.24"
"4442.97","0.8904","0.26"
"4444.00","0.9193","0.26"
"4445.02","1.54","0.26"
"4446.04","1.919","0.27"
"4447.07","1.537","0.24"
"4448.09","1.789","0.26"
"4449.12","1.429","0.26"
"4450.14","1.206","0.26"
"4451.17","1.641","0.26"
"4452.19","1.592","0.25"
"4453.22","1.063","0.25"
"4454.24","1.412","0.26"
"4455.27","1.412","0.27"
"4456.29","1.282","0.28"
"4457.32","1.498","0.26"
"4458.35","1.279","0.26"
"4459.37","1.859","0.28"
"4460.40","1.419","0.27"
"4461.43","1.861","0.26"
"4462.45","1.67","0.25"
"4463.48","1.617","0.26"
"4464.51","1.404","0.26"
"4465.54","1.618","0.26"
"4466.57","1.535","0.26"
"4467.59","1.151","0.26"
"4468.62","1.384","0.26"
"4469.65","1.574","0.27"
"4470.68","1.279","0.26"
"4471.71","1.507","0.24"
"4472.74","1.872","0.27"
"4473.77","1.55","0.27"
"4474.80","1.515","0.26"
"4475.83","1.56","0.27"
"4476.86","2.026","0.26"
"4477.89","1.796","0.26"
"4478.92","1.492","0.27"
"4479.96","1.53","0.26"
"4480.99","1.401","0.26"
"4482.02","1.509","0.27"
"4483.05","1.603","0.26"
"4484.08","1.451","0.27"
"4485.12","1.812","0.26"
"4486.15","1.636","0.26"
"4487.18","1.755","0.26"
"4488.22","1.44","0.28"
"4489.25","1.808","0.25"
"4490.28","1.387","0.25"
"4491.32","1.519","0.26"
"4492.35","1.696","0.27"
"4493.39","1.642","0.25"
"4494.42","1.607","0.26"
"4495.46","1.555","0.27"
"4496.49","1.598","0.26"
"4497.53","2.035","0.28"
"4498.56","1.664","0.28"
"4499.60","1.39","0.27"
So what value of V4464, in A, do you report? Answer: 4461.43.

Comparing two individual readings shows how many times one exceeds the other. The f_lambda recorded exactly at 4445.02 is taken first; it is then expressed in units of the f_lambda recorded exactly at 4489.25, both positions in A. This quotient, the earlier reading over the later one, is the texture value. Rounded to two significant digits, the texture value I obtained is 0.85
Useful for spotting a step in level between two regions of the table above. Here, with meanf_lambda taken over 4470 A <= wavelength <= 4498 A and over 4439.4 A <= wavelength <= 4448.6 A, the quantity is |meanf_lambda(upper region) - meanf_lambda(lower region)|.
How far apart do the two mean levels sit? 0.12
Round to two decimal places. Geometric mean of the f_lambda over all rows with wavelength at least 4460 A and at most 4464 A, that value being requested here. 1.63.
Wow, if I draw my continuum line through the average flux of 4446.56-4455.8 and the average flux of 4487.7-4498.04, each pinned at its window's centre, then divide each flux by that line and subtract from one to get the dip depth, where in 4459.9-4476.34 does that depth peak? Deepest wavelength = 4467.59 A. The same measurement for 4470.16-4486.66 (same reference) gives 4470.68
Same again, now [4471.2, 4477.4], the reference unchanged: 4474.80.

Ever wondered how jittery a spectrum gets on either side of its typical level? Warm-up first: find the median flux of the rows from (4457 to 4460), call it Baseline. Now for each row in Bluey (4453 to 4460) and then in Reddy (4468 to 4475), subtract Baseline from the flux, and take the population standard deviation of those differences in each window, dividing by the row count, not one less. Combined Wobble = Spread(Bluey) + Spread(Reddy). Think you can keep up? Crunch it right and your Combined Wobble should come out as 0.40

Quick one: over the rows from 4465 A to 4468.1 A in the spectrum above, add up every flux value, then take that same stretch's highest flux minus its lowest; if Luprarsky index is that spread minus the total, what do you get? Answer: -3.8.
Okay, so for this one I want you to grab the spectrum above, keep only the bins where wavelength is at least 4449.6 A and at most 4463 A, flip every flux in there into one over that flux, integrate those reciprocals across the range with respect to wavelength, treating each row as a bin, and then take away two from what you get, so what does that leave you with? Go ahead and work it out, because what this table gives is 7.3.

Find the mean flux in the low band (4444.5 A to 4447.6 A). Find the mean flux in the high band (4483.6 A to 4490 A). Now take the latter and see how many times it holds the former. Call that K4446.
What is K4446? 0.99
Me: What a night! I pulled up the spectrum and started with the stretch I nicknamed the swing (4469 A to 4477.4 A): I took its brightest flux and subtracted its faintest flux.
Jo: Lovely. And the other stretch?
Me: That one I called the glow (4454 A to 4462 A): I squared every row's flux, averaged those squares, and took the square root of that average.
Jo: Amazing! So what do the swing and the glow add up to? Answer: 2.27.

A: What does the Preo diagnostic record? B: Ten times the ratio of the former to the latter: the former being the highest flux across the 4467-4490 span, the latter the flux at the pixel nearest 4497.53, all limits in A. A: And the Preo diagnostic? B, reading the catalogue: 10.0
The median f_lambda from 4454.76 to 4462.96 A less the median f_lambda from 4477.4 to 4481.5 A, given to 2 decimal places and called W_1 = -0.05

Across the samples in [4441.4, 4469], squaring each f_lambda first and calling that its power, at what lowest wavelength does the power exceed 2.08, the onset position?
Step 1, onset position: 4445.02 A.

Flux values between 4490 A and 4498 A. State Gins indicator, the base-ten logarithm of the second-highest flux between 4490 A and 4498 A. 0.23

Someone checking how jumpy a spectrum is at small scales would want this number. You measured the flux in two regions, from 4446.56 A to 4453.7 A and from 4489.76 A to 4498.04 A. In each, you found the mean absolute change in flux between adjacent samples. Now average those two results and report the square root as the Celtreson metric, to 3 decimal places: 0.469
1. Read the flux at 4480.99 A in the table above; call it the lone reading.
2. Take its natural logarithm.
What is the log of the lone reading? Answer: 0.34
